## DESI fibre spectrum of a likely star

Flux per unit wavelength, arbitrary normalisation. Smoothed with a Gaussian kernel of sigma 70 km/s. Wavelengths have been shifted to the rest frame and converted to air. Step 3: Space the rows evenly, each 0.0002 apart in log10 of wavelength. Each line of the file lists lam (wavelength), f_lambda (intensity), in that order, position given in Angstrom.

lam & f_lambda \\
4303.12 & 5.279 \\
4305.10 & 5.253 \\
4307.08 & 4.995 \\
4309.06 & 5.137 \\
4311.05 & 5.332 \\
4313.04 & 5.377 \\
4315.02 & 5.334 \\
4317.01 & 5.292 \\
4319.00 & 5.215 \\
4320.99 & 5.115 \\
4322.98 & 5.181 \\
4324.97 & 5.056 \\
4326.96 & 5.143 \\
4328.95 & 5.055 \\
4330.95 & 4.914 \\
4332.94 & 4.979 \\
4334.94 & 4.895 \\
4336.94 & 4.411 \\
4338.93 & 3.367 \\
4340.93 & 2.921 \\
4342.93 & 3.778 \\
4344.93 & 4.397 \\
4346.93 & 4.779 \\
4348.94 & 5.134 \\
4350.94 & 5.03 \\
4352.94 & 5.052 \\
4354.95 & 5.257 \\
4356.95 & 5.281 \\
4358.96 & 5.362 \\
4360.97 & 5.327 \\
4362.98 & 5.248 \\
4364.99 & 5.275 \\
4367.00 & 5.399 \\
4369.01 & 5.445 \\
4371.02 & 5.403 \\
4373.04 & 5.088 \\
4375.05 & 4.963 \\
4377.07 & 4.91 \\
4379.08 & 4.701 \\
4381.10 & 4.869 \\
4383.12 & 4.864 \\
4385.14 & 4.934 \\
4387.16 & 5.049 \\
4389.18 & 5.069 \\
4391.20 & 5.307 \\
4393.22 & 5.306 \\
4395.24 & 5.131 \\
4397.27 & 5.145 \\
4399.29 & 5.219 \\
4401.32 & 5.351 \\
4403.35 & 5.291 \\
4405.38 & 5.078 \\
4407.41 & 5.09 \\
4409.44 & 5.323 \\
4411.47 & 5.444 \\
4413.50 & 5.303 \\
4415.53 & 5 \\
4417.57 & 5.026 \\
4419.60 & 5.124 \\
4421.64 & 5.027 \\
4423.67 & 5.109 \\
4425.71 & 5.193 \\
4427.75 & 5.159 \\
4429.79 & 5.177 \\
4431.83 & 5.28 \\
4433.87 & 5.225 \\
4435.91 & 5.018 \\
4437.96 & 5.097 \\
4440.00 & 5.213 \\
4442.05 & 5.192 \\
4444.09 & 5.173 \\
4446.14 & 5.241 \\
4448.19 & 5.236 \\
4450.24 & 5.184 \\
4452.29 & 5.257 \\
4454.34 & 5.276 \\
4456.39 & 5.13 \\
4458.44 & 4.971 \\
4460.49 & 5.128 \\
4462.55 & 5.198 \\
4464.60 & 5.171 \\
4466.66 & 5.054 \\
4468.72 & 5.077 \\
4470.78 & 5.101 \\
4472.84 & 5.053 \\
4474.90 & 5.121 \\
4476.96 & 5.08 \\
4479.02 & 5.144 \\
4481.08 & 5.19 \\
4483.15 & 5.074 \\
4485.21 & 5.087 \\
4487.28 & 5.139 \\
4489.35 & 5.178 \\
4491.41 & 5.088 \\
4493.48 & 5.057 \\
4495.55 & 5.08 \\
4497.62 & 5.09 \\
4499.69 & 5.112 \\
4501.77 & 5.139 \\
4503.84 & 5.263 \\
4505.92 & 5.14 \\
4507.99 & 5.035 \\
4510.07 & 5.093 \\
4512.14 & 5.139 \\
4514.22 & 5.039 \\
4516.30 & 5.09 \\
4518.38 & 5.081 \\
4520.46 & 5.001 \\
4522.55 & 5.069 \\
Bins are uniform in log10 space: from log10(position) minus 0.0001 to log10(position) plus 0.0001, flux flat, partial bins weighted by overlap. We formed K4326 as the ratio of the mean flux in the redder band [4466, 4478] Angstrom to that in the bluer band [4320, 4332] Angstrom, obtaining 1.00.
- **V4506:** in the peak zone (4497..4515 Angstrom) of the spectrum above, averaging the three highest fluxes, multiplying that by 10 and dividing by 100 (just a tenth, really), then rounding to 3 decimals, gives 0.518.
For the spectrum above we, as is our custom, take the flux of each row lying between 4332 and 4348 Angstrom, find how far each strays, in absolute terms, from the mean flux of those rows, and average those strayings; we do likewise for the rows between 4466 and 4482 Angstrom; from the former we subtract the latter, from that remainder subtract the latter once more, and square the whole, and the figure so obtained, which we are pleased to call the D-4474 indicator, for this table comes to 0.31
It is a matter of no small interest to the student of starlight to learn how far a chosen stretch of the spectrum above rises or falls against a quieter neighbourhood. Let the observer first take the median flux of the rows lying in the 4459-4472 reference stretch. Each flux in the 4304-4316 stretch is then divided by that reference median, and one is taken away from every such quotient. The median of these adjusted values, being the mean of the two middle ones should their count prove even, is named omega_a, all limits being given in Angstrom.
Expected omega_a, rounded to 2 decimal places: 0.03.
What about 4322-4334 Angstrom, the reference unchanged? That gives -0.01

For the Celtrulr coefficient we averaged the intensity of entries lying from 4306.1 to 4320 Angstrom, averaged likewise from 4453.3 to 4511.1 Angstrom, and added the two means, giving 10.4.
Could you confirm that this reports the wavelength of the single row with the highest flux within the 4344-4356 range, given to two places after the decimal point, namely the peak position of 4354.95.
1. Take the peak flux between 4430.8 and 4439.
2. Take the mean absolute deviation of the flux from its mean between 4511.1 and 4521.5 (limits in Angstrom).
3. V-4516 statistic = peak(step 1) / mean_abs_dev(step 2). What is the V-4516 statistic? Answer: 132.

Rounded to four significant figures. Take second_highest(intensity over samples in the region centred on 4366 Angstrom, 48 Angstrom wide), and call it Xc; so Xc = 5.403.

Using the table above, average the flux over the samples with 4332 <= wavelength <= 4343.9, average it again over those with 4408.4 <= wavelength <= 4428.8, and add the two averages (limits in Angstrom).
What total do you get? 9.2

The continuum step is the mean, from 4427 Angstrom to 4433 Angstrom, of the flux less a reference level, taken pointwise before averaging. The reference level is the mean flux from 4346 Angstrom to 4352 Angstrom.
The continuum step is 0.22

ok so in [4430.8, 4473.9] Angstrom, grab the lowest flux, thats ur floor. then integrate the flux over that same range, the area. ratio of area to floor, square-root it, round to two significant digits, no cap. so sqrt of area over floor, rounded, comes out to 6.7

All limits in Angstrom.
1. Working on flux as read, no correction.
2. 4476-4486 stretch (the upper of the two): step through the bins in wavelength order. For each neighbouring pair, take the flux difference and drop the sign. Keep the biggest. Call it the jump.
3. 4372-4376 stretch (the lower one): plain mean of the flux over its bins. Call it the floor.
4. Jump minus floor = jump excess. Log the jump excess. -4.91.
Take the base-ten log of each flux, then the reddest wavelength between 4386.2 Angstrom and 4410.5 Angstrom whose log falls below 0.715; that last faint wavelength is 4407.41 Angstrom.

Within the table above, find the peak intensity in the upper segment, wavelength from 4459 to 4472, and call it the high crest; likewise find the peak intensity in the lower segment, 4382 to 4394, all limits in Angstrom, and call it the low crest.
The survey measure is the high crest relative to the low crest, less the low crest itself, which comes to -4.33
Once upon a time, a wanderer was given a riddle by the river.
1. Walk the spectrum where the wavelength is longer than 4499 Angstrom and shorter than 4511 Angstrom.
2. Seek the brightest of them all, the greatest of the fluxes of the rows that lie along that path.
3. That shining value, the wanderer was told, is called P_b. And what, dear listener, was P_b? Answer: 5.263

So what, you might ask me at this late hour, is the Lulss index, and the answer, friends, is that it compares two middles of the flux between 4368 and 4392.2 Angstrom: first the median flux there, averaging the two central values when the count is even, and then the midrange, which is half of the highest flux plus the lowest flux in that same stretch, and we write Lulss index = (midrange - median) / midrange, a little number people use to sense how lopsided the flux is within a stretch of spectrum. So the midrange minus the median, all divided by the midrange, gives 0.013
